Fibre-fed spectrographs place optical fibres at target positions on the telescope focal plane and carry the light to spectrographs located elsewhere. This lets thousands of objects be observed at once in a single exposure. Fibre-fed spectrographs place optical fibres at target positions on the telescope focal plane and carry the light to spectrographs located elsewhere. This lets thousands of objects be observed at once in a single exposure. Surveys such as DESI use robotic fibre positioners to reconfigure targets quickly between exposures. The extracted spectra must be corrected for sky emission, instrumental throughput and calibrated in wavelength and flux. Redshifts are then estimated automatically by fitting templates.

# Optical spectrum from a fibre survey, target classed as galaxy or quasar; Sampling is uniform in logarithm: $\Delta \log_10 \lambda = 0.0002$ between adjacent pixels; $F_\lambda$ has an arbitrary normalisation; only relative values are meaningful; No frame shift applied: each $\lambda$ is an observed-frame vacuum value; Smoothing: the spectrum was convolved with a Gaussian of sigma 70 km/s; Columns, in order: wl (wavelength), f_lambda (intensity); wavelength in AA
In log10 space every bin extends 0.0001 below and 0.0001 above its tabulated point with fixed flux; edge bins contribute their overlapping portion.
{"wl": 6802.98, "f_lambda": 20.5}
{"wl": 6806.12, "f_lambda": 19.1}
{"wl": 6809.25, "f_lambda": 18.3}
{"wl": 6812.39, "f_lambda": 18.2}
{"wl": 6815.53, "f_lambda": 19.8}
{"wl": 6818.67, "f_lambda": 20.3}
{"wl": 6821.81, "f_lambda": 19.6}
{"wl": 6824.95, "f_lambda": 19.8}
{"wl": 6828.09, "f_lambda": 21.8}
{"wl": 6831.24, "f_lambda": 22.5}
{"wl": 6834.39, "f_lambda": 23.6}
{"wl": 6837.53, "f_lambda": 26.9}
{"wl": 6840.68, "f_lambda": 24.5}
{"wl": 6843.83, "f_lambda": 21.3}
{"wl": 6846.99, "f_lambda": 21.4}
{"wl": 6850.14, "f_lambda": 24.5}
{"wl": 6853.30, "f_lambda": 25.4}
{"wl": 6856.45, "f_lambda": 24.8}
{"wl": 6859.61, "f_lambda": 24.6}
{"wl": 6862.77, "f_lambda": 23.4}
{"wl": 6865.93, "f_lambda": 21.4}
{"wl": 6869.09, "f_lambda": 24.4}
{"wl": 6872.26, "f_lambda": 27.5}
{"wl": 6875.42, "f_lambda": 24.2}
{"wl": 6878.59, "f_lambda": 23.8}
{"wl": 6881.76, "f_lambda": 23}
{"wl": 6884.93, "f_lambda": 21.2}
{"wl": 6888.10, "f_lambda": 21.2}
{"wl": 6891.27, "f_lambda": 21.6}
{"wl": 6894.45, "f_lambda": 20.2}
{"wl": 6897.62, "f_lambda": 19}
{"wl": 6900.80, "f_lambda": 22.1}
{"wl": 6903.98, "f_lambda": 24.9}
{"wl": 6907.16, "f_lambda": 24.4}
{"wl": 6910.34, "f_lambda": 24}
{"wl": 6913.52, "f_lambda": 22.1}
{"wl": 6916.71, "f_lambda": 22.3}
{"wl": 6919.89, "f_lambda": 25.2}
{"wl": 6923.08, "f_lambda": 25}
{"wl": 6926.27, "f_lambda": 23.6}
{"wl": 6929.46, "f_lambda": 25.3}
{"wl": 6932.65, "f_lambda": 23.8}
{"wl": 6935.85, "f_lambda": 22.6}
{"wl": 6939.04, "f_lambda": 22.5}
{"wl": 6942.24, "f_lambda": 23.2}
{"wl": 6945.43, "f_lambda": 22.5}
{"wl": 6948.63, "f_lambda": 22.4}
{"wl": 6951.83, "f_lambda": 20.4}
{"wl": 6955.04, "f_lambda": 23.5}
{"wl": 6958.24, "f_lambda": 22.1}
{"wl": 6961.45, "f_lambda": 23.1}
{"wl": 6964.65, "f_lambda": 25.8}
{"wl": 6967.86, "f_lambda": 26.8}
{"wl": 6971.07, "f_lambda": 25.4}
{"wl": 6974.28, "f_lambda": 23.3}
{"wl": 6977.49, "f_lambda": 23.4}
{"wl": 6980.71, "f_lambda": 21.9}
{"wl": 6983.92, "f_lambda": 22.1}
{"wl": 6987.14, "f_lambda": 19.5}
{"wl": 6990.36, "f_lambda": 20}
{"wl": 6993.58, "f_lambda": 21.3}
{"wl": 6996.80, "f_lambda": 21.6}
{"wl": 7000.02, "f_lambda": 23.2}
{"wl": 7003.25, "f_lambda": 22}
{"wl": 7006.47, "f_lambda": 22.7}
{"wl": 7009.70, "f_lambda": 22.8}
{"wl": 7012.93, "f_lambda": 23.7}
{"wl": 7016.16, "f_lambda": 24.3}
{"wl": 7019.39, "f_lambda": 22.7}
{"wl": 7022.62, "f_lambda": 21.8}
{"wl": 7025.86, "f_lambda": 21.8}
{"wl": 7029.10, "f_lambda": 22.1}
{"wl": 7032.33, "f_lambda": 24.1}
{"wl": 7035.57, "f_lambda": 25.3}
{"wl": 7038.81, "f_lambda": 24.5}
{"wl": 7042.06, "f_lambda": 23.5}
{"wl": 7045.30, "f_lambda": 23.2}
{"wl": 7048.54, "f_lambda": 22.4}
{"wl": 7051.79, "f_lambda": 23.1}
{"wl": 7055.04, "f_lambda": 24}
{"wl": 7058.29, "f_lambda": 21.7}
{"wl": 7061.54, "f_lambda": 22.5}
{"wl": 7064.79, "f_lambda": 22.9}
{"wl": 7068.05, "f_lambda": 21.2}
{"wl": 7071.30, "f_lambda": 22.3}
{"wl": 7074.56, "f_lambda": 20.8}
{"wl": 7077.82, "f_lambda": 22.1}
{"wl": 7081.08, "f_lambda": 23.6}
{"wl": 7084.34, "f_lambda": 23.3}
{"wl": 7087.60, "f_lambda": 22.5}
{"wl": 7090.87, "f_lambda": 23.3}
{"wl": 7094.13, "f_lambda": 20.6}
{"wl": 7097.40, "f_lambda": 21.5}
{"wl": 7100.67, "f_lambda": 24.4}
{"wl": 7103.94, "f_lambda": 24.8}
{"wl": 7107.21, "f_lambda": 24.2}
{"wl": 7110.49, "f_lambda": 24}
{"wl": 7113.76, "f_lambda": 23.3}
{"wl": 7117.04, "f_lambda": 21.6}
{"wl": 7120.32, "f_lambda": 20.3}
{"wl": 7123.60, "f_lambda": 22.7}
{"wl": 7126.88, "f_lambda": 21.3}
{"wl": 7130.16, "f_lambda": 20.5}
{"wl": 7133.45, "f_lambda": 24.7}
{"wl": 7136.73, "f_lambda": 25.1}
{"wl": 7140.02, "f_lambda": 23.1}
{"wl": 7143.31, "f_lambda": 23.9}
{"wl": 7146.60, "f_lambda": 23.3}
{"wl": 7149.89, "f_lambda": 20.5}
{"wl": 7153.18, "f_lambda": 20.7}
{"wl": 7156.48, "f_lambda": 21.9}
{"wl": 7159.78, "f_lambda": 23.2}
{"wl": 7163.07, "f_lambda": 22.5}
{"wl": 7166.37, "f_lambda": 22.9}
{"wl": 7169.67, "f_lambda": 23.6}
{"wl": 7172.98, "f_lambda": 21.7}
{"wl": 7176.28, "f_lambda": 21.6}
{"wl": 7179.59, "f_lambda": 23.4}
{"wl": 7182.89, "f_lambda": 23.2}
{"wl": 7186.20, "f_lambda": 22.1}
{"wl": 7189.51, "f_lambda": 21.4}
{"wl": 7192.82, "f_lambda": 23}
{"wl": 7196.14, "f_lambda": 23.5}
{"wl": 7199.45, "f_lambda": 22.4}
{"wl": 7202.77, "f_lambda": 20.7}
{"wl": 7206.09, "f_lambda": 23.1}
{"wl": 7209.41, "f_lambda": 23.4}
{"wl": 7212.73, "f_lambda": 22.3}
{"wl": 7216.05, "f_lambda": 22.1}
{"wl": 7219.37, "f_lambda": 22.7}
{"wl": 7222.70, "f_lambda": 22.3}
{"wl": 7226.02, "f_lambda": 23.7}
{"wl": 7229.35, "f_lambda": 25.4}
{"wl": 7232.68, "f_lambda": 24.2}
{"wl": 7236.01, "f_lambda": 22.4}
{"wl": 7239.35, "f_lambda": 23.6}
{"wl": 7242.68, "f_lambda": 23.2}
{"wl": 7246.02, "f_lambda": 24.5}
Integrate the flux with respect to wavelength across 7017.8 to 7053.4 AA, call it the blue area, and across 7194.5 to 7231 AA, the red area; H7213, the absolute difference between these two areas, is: 11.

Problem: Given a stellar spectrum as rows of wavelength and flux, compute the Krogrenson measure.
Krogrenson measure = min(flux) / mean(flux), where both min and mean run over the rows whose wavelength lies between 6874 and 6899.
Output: 0.87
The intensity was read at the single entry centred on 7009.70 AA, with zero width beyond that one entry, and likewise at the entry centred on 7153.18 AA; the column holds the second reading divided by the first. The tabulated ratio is 0.91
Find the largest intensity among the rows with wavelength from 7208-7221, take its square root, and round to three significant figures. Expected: 4.84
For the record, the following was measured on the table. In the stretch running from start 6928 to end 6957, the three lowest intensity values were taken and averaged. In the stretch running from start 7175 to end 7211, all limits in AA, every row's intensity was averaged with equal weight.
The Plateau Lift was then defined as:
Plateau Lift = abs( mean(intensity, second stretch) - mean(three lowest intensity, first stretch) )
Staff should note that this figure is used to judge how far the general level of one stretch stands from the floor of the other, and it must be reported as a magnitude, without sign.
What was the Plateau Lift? 0.76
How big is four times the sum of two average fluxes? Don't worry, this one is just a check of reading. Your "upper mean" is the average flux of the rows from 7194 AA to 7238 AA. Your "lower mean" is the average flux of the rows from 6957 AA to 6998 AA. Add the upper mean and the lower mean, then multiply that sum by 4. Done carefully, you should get 183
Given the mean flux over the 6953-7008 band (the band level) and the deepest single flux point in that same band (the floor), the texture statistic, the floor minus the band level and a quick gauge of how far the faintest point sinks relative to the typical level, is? -3.3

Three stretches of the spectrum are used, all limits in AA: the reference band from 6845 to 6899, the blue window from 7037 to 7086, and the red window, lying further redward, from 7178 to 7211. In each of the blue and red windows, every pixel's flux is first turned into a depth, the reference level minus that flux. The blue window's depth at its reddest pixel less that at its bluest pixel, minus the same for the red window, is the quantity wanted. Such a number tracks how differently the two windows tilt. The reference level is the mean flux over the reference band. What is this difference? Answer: 1.2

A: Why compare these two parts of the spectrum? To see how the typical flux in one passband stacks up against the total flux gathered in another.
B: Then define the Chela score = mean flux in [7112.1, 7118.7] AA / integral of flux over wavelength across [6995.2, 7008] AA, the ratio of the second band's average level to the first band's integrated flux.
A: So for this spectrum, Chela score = 0.078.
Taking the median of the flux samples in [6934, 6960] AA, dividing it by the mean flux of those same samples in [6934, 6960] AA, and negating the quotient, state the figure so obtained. -1.00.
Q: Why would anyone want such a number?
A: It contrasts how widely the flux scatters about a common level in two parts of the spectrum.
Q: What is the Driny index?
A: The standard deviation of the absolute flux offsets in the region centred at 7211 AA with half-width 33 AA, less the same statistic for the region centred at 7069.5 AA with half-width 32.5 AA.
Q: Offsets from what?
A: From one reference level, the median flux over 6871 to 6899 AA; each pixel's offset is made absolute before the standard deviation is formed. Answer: 0.03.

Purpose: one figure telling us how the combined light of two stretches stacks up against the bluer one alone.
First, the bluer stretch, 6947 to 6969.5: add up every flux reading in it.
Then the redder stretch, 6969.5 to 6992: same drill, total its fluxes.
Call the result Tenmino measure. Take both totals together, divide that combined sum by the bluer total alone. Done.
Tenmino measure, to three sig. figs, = 1.95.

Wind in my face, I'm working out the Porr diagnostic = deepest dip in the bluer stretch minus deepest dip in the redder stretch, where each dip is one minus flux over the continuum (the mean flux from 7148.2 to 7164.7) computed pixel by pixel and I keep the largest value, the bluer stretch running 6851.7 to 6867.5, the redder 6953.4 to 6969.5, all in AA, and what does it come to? 0.032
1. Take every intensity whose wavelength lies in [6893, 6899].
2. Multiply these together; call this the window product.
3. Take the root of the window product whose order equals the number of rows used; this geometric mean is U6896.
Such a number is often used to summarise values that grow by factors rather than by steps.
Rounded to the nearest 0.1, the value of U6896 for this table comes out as 19.6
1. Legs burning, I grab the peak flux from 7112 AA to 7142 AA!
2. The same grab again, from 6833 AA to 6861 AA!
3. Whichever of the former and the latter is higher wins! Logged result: 26.9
